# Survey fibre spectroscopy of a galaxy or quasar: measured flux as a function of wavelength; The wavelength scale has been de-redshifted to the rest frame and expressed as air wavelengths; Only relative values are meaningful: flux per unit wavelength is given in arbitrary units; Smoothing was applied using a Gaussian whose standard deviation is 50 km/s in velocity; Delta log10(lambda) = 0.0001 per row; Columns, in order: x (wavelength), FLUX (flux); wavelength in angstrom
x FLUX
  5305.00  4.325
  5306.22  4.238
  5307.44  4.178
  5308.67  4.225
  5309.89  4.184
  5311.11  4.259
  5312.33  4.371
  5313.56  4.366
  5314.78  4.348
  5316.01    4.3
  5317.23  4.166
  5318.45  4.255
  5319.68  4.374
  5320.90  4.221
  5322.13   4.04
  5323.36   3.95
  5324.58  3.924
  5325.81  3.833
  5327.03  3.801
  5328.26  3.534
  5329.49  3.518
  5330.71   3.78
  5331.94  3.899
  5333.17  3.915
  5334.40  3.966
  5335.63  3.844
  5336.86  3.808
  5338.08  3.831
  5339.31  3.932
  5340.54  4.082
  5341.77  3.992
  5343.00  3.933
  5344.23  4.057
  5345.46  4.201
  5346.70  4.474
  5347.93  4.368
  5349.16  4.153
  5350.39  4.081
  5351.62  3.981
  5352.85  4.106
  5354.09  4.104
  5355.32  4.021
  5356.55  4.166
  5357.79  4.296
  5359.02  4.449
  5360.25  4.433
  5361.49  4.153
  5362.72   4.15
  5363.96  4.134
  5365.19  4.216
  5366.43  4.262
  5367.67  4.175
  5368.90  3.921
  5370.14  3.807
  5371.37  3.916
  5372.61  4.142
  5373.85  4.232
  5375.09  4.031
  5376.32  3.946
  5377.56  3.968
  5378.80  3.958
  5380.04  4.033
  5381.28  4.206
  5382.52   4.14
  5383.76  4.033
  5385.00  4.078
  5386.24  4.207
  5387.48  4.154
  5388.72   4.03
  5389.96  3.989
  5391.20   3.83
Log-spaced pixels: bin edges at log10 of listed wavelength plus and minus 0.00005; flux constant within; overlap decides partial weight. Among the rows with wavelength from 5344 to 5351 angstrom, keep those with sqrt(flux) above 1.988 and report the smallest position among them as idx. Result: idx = 5344.23 angstrom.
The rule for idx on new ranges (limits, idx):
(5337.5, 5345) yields 5340.54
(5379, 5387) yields 5380.04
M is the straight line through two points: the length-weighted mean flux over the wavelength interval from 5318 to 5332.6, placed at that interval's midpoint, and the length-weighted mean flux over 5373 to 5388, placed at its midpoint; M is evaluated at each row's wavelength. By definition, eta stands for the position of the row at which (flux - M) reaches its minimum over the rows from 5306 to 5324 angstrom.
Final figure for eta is 5323.36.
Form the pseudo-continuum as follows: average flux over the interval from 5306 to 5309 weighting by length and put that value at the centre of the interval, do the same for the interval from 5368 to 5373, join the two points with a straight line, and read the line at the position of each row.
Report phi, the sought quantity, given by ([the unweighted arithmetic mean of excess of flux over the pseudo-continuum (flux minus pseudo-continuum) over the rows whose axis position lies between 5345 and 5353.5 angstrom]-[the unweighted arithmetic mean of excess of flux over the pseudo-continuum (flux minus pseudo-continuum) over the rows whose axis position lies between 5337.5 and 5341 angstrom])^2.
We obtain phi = 0.08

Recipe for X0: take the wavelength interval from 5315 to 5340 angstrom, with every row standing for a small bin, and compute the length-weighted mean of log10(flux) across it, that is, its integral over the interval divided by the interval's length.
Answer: 0.596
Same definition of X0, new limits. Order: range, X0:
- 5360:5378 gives 0.612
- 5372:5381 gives 0.607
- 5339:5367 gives 0.619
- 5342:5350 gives 0.621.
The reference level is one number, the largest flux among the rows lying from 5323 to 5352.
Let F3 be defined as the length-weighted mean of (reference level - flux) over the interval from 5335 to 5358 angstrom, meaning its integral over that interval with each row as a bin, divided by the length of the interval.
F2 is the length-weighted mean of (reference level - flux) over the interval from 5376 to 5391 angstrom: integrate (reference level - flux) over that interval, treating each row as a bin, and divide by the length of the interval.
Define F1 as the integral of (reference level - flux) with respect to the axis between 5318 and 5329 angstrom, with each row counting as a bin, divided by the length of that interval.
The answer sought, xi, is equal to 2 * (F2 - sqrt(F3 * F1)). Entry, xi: -0.1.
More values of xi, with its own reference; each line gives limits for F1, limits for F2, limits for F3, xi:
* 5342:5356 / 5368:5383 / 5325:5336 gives -0.1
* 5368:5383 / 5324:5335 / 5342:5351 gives 0.6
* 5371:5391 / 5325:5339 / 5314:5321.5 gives 0.8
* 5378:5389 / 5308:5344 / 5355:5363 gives 0.3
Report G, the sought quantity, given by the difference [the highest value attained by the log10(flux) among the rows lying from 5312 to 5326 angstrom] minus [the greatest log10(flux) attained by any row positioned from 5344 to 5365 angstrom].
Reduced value -0.010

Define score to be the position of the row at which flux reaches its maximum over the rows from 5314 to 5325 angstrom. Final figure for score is 5319.68 angstrom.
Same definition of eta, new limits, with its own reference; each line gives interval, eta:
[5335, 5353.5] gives 5336.86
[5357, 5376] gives 5370.14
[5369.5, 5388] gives 5370.14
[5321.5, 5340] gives 5329.49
